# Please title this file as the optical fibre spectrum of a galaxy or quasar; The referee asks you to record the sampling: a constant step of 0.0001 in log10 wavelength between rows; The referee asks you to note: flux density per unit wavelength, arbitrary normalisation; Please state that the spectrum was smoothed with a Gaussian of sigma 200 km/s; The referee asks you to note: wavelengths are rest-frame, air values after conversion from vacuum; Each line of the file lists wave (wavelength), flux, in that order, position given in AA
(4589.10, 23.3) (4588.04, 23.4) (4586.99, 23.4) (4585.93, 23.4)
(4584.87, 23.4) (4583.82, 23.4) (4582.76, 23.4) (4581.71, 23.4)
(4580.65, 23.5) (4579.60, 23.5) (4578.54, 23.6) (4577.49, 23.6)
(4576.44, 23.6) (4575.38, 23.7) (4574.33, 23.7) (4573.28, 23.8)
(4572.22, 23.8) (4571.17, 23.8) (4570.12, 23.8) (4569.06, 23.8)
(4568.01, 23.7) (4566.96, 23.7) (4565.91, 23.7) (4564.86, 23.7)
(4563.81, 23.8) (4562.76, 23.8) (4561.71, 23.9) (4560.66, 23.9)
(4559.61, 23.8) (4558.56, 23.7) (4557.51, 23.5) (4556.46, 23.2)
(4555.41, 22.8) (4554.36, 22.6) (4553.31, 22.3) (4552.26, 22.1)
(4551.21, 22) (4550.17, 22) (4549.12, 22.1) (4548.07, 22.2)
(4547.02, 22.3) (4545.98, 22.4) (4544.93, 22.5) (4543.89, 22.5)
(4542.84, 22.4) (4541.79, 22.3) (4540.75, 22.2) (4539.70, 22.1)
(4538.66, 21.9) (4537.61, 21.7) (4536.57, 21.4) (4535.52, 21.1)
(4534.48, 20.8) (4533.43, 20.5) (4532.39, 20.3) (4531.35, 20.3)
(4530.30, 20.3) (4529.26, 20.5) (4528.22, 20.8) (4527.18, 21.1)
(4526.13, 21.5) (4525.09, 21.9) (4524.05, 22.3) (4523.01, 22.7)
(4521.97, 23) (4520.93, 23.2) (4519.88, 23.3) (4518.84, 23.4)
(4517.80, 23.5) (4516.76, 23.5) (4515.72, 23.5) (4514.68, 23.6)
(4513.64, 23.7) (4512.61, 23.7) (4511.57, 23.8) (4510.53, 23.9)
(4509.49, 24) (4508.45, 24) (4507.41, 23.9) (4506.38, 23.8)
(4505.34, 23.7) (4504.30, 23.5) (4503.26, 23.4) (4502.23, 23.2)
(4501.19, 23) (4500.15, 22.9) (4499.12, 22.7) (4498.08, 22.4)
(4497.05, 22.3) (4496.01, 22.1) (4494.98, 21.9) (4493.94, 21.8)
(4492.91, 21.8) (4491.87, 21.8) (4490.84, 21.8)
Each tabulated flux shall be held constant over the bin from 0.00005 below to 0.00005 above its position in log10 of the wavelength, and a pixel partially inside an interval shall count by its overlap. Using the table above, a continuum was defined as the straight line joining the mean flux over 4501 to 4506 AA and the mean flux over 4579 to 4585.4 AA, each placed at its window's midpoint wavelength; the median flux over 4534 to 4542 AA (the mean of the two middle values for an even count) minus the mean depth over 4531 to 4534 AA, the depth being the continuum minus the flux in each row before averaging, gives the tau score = 19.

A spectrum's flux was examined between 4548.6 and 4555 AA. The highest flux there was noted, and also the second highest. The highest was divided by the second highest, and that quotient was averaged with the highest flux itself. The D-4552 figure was 11.8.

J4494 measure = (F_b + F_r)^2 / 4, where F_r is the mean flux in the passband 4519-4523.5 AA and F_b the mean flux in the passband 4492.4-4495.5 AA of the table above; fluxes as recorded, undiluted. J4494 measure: 504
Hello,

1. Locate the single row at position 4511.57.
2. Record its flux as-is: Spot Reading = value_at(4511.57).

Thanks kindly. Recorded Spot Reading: 23.8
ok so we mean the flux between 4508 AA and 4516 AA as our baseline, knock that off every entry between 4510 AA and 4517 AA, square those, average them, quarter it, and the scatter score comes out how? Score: 0.01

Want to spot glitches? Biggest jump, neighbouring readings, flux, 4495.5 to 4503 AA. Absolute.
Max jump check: 0.30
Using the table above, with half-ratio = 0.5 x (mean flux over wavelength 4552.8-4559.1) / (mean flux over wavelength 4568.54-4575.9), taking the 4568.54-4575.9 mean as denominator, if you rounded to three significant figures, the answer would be 0.484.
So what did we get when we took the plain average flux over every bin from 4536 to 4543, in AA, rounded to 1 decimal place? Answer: 22.0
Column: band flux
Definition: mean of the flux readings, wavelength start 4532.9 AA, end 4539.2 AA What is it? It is 21.2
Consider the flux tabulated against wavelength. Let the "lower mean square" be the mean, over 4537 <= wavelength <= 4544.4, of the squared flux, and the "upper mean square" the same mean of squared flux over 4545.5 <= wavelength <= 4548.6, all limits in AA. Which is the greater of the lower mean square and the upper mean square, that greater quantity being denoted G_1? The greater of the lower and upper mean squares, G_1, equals 497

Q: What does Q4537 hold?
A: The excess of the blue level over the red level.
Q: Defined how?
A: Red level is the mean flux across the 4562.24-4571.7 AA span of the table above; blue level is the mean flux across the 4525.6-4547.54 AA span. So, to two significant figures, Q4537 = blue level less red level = -2.3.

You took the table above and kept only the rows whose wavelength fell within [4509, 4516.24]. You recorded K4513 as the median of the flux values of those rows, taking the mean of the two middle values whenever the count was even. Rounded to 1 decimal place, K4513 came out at 23.7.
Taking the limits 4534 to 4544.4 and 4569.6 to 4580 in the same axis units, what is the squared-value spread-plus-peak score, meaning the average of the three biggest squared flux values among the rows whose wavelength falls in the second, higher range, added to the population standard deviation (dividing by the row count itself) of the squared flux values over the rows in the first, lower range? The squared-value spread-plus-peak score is 590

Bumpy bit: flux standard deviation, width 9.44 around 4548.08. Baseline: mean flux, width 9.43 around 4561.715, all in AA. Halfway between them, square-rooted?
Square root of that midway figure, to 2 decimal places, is 3.46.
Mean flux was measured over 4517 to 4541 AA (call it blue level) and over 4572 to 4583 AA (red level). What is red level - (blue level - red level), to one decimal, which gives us 25.5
